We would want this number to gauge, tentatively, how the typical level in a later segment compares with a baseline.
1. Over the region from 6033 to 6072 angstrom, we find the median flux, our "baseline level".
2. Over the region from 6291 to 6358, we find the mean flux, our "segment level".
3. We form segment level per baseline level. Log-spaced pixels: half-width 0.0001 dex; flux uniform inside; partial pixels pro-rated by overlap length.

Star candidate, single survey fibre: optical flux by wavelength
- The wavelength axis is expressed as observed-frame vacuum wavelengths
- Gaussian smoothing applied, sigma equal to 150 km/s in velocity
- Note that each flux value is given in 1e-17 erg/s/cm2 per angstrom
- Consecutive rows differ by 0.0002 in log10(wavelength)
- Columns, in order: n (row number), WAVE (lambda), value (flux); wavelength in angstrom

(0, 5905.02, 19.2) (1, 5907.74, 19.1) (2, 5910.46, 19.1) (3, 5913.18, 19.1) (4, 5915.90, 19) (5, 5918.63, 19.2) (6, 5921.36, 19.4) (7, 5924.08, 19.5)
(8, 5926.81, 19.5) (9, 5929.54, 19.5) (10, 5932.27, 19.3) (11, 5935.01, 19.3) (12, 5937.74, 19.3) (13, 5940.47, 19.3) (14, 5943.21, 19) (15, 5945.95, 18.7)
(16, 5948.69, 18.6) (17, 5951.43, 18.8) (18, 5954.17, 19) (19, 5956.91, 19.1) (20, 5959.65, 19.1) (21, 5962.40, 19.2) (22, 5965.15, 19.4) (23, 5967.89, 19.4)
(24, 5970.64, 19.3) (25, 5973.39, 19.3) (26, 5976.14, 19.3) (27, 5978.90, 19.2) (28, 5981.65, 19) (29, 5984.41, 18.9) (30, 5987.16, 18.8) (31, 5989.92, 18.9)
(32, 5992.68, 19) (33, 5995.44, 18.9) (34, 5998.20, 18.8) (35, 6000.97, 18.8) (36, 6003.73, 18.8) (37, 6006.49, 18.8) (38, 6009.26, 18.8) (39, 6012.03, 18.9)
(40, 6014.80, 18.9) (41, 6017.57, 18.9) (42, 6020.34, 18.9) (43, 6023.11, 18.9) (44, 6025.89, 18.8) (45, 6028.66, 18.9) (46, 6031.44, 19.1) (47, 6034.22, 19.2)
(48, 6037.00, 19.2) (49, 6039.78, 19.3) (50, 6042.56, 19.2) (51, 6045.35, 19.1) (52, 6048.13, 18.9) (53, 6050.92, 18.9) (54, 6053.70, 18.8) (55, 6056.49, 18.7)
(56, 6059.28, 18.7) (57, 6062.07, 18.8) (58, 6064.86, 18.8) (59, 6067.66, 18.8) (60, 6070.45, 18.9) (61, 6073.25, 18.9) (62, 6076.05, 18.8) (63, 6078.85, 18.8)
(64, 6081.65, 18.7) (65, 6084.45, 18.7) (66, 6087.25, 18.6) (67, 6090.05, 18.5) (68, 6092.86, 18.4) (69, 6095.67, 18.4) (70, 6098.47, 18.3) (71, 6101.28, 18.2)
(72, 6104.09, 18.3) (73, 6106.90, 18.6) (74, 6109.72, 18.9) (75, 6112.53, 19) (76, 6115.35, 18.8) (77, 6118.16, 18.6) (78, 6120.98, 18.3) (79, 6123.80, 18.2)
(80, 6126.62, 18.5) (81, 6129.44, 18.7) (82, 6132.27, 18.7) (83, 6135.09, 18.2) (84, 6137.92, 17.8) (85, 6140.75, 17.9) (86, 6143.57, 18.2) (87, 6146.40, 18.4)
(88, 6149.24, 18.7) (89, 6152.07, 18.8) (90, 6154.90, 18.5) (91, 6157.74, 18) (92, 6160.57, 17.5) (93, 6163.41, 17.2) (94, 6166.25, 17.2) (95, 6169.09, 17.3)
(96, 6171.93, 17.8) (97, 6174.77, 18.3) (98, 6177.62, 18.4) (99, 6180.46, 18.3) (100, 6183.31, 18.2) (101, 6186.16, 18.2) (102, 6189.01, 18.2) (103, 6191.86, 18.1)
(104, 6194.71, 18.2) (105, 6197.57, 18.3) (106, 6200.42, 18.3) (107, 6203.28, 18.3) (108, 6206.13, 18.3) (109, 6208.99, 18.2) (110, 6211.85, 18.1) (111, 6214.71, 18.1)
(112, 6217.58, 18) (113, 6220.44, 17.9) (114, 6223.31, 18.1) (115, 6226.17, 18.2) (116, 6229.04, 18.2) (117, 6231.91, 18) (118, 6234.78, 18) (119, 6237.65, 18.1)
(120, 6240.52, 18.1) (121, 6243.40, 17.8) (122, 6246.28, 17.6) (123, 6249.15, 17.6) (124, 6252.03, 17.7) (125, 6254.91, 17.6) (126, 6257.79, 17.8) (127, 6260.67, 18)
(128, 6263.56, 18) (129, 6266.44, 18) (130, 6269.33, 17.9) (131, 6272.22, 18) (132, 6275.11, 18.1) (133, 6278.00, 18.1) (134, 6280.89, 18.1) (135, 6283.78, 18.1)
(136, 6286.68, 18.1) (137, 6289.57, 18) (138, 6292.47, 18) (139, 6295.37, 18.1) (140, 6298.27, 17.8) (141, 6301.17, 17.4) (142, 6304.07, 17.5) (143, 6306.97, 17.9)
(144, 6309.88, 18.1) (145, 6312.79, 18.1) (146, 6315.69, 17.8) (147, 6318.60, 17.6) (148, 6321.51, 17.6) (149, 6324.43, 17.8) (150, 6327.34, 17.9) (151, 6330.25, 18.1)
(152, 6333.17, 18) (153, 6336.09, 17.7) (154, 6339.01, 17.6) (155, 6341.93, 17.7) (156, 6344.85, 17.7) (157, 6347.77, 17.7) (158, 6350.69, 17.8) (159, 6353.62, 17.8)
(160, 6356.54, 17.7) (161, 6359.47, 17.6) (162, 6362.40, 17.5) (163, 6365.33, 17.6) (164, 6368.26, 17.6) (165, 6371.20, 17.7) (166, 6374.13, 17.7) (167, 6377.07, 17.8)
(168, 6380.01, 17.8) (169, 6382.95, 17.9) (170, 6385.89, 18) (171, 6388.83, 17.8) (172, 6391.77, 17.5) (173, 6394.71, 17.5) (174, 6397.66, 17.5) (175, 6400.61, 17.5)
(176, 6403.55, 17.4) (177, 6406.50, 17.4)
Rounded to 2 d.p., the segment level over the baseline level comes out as 0.94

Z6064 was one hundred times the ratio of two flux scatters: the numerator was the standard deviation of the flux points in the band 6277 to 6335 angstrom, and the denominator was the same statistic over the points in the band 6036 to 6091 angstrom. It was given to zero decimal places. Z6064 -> 109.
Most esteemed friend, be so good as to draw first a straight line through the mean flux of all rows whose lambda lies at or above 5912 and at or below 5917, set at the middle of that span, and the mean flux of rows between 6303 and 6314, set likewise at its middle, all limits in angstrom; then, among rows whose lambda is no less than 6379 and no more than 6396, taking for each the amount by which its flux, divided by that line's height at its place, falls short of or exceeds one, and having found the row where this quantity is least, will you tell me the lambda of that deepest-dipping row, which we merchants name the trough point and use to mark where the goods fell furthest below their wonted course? 6391.77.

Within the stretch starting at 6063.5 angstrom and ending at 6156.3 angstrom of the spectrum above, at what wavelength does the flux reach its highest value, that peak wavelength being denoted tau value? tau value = 6112.53 angstrom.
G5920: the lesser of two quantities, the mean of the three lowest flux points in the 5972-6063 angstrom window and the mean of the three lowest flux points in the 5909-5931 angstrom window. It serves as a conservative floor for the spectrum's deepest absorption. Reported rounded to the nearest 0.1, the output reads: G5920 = 18.7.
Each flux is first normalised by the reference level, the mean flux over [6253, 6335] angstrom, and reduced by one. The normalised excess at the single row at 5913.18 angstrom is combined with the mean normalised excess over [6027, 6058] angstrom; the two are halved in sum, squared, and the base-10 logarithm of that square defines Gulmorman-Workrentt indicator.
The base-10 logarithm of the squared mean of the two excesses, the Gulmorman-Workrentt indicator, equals -2.4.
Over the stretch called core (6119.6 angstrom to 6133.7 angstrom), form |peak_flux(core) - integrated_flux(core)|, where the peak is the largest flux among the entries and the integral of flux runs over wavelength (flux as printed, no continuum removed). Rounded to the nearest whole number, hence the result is 242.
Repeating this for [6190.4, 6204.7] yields 242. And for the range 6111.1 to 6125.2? 243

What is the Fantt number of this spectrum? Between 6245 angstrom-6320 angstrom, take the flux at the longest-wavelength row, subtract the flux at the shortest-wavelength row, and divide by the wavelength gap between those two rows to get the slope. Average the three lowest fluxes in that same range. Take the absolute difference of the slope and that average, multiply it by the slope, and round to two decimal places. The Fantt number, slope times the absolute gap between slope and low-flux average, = 0.00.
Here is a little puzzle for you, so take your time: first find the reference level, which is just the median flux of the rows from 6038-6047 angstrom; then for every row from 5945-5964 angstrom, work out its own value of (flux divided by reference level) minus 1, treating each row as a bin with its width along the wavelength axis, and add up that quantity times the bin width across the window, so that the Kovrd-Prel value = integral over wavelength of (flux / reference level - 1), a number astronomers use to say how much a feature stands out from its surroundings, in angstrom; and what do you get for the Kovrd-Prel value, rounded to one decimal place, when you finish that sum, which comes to -0.3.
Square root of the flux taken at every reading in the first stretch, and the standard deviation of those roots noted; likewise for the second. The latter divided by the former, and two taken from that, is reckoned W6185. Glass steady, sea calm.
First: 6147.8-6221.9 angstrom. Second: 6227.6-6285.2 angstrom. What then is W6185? -1.5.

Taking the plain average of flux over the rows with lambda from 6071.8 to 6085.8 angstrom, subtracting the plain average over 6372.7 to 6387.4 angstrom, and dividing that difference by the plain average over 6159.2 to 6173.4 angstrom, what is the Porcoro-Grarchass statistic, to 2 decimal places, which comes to 0.05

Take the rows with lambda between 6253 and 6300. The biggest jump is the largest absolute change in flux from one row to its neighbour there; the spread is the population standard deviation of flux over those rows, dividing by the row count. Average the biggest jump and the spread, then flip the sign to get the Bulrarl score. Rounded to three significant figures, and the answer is -0.219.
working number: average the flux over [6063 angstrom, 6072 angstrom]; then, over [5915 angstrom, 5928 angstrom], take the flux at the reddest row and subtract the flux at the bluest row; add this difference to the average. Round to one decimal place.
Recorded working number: 19.3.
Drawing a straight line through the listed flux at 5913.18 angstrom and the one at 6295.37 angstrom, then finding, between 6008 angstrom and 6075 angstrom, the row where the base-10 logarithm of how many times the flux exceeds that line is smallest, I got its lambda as 6009.26 angstrom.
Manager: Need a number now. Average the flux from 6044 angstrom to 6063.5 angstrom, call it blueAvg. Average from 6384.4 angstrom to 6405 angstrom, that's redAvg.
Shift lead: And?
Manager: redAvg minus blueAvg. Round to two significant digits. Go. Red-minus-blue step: -1.2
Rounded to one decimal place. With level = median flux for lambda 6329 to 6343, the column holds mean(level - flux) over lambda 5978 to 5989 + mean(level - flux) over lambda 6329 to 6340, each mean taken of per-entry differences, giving -1.4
